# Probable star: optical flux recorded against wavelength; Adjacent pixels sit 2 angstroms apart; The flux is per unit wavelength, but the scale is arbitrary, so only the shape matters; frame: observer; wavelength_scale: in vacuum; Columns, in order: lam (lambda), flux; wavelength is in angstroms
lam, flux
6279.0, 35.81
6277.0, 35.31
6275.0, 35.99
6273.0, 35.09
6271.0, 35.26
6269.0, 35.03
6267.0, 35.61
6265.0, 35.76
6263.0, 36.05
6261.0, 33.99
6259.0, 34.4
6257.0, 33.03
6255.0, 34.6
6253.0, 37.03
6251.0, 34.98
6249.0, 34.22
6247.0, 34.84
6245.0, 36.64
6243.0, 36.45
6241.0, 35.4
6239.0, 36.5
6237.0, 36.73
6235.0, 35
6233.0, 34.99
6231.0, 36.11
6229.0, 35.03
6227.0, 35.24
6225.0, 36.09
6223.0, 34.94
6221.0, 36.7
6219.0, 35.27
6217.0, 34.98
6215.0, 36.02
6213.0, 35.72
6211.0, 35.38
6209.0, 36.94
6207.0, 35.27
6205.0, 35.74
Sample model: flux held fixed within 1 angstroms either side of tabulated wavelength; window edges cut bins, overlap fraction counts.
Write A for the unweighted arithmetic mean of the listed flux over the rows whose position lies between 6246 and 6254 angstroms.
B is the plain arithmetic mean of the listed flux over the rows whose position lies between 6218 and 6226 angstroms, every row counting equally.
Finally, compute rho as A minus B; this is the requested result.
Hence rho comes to -0.5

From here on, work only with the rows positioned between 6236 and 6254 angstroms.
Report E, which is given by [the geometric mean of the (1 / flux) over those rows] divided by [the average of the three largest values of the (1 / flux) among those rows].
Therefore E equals 0.967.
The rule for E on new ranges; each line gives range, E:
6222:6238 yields 0.985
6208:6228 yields 0.981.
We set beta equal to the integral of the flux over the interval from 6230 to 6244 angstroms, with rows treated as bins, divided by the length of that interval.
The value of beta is 35.9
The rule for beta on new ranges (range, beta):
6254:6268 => 34.8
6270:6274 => 35.2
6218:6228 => 35.6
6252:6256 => 35.8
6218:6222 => 36.0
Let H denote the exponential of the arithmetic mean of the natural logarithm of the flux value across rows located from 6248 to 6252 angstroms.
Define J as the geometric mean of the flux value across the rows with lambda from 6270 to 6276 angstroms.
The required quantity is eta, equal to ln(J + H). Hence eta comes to 4.25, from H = 34.6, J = 35.4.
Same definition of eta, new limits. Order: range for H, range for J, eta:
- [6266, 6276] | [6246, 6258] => 4.25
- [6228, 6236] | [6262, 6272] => 4.26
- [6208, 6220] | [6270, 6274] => 4.26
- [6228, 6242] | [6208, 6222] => 4.27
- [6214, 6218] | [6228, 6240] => 4.27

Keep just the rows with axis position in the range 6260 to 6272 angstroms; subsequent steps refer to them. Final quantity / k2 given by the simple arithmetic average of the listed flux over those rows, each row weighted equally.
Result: 35.28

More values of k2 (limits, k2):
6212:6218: 35.57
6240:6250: 35.51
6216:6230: 35.46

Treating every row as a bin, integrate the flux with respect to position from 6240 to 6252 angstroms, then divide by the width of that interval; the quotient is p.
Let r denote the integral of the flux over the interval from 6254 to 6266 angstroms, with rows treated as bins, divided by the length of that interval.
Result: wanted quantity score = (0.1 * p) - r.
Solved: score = -31.1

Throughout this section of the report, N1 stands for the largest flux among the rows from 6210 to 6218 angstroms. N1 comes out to 36.02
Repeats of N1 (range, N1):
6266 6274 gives 35.61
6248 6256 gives 37.03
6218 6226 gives 36.7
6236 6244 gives 36.73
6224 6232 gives 36.11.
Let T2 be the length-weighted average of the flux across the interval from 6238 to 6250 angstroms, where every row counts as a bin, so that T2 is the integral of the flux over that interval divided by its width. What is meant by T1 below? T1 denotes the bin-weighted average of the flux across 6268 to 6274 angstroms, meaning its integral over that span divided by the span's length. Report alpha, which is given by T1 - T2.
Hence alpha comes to -0.55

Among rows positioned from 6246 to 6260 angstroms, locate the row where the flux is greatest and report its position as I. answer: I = 6253.0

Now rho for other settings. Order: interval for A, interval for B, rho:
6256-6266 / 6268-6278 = -0.7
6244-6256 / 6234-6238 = -0.5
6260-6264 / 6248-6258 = 0.2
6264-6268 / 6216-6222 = 0.0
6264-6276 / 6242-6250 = -0.1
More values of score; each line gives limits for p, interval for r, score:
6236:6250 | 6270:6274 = -31.6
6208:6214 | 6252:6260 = -31.2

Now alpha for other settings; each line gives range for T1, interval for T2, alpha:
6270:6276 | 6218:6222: -0.54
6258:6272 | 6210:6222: -0.52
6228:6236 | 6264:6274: -0.07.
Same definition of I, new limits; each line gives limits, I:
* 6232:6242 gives 6237.0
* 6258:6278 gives 6263.0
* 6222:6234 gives 6231.0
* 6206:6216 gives 6209.0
